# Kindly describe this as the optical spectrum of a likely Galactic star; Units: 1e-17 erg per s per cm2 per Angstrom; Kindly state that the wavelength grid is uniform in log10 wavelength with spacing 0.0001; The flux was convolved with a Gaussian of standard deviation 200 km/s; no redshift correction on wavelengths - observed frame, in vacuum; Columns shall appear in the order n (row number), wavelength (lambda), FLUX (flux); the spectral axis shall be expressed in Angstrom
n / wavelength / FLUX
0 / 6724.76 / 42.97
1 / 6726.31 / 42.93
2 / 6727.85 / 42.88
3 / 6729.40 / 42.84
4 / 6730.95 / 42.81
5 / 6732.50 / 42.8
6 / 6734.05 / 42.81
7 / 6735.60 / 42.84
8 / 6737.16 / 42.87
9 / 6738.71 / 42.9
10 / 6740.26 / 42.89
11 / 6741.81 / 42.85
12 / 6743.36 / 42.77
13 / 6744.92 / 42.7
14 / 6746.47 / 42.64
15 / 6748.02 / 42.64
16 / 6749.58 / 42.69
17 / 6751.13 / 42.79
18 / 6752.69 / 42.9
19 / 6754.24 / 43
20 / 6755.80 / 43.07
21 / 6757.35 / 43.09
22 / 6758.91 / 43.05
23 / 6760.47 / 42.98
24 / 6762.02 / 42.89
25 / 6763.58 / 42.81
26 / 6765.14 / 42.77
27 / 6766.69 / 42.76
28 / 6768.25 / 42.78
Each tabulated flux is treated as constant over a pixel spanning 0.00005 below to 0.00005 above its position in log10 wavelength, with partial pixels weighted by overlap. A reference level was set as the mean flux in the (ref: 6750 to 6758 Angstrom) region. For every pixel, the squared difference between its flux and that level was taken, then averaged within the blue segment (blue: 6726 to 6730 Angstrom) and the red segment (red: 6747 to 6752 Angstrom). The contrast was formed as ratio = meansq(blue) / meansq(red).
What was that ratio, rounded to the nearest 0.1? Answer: 0.1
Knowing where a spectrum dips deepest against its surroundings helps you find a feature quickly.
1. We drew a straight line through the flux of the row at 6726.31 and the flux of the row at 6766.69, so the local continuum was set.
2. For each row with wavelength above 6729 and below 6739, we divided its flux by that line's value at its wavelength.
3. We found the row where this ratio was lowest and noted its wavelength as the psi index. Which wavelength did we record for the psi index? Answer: 6732.50 Angstrom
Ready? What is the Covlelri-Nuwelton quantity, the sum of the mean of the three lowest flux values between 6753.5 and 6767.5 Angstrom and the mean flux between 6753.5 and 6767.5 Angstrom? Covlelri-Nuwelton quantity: 85.72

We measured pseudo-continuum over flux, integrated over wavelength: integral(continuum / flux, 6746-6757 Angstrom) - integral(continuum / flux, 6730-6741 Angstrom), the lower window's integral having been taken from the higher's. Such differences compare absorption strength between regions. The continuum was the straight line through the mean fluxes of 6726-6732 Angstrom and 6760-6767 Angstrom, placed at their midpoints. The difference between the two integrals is 0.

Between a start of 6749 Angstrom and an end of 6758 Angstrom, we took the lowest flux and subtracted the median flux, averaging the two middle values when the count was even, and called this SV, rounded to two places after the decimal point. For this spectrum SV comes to -0.26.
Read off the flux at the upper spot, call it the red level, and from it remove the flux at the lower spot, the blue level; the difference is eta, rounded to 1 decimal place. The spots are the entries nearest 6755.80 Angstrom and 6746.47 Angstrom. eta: 0.4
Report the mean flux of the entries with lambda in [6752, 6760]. 43.0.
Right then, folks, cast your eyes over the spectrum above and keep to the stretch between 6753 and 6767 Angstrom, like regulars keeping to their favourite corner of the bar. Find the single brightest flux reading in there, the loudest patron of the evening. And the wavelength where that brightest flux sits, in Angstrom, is 6757.35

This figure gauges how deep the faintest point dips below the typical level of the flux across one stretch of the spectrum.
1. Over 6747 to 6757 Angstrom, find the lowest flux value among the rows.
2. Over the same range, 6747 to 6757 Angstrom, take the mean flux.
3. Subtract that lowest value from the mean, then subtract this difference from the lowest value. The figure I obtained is 42.4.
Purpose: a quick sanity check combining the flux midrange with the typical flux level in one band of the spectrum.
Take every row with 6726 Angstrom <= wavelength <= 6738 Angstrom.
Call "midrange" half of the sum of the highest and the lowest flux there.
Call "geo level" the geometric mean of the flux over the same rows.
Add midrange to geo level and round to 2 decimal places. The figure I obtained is 85.71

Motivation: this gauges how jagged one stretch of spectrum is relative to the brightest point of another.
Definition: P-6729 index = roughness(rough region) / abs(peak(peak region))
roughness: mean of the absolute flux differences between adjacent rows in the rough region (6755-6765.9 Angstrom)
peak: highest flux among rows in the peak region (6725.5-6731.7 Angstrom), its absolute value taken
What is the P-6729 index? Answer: 0.0013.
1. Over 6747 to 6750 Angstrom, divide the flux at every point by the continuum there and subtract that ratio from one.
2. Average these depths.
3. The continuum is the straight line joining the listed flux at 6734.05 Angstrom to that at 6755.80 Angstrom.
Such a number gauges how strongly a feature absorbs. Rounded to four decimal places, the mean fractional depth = 0.0075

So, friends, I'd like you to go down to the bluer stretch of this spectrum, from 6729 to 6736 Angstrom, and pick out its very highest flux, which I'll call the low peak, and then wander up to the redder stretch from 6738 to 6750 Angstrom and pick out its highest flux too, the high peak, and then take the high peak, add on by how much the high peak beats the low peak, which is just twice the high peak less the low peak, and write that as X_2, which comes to 43.0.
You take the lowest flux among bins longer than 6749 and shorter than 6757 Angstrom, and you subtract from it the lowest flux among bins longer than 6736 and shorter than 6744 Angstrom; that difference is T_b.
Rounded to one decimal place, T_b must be -0.1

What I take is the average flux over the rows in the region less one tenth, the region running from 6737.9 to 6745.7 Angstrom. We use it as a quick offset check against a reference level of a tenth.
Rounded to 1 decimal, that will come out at 42.7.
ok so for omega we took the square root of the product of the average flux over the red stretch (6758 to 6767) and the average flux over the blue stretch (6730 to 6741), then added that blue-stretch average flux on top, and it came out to 85.7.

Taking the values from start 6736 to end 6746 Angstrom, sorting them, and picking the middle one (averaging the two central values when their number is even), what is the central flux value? 42.9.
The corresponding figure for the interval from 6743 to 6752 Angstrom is 42.7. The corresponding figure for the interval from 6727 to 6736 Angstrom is 42.8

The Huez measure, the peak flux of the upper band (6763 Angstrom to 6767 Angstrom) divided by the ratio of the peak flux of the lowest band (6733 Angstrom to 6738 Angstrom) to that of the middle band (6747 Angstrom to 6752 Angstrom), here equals 42.7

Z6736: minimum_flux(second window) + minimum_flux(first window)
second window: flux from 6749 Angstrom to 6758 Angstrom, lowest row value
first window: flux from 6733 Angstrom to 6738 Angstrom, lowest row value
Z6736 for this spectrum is 85.5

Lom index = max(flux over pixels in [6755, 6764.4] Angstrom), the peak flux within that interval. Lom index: 43.09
